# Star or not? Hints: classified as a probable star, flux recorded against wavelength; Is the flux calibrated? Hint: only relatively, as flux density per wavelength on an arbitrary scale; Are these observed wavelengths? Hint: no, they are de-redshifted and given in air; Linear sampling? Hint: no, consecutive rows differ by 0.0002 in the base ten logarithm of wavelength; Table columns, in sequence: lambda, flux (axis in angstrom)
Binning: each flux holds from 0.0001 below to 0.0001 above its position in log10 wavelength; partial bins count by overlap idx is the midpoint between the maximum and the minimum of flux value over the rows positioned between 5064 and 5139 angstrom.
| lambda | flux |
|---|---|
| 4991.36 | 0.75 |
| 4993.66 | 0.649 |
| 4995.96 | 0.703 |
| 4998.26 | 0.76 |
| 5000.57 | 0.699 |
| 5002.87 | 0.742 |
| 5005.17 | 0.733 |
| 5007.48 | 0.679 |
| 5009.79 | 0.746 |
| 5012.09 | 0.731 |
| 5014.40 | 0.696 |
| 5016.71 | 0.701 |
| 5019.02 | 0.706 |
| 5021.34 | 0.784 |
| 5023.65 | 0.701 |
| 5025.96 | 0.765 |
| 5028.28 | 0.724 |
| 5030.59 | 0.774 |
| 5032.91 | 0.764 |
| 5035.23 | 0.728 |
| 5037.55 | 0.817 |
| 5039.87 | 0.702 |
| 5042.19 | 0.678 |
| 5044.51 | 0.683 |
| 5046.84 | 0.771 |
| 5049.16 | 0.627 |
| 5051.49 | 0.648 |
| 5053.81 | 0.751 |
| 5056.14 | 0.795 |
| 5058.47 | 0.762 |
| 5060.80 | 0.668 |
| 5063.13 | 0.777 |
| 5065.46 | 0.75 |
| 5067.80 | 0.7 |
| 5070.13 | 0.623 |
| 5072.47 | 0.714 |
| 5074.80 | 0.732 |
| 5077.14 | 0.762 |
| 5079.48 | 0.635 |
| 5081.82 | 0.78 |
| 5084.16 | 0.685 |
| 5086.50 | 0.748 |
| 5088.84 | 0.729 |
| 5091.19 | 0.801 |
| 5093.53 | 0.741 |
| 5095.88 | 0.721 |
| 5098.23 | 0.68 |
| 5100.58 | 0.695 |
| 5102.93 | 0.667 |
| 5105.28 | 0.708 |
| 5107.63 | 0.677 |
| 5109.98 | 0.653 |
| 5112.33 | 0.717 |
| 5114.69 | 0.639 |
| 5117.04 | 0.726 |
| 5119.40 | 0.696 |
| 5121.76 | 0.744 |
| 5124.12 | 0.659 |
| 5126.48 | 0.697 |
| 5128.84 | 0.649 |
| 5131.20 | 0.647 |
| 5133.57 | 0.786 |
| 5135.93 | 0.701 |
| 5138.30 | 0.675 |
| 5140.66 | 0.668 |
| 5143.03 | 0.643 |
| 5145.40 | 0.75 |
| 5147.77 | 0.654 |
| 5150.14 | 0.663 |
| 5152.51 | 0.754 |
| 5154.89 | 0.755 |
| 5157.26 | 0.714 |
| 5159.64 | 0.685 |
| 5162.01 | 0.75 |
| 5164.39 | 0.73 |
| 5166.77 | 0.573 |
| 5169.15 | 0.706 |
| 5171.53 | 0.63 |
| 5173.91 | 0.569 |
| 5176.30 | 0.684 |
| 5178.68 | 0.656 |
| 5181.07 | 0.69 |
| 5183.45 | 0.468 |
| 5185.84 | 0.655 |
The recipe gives 0.71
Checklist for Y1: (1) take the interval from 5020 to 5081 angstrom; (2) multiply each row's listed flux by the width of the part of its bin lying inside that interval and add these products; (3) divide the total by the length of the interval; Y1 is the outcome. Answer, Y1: 0.725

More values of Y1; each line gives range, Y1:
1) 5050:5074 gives 0.718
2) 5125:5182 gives 0.684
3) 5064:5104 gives 0.716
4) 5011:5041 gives 0.738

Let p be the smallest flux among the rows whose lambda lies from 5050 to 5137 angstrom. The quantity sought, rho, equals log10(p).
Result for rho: -0.206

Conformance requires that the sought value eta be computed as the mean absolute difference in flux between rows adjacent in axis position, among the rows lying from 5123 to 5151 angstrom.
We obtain 0.053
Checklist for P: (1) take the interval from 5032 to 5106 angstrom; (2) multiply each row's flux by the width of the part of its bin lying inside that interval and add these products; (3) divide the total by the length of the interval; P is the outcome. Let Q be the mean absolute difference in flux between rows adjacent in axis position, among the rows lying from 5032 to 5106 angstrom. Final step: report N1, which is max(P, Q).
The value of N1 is 0.720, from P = 0.720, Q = 0.062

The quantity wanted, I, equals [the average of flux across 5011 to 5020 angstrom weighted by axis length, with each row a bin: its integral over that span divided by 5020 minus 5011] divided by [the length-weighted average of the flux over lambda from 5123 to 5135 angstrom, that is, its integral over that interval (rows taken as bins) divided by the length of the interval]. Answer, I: 1.03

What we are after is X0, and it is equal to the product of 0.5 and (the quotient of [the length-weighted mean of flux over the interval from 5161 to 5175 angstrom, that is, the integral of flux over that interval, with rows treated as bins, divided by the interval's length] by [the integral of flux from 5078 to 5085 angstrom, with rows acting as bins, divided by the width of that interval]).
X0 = 0.47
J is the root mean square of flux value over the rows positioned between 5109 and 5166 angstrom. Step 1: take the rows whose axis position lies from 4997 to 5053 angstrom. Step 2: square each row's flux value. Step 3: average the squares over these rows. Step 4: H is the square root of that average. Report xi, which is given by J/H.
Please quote 0.97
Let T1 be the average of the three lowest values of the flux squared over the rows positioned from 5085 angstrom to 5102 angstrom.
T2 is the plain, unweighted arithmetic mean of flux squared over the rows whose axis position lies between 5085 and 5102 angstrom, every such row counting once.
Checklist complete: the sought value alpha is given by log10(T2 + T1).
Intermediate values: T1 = 0.49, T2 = 0.54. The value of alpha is 0.010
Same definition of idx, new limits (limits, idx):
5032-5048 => 0.75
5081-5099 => 0.74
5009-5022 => 0.74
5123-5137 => 0.72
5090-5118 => 0.72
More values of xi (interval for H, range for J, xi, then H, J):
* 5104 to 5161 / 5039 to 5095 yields 1.04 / 0.695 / 0.72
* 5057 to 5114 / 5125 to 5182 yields 0.96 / 0.715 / 0.69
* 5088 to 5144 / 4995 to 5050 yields 1.04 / 0.698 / 0.73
